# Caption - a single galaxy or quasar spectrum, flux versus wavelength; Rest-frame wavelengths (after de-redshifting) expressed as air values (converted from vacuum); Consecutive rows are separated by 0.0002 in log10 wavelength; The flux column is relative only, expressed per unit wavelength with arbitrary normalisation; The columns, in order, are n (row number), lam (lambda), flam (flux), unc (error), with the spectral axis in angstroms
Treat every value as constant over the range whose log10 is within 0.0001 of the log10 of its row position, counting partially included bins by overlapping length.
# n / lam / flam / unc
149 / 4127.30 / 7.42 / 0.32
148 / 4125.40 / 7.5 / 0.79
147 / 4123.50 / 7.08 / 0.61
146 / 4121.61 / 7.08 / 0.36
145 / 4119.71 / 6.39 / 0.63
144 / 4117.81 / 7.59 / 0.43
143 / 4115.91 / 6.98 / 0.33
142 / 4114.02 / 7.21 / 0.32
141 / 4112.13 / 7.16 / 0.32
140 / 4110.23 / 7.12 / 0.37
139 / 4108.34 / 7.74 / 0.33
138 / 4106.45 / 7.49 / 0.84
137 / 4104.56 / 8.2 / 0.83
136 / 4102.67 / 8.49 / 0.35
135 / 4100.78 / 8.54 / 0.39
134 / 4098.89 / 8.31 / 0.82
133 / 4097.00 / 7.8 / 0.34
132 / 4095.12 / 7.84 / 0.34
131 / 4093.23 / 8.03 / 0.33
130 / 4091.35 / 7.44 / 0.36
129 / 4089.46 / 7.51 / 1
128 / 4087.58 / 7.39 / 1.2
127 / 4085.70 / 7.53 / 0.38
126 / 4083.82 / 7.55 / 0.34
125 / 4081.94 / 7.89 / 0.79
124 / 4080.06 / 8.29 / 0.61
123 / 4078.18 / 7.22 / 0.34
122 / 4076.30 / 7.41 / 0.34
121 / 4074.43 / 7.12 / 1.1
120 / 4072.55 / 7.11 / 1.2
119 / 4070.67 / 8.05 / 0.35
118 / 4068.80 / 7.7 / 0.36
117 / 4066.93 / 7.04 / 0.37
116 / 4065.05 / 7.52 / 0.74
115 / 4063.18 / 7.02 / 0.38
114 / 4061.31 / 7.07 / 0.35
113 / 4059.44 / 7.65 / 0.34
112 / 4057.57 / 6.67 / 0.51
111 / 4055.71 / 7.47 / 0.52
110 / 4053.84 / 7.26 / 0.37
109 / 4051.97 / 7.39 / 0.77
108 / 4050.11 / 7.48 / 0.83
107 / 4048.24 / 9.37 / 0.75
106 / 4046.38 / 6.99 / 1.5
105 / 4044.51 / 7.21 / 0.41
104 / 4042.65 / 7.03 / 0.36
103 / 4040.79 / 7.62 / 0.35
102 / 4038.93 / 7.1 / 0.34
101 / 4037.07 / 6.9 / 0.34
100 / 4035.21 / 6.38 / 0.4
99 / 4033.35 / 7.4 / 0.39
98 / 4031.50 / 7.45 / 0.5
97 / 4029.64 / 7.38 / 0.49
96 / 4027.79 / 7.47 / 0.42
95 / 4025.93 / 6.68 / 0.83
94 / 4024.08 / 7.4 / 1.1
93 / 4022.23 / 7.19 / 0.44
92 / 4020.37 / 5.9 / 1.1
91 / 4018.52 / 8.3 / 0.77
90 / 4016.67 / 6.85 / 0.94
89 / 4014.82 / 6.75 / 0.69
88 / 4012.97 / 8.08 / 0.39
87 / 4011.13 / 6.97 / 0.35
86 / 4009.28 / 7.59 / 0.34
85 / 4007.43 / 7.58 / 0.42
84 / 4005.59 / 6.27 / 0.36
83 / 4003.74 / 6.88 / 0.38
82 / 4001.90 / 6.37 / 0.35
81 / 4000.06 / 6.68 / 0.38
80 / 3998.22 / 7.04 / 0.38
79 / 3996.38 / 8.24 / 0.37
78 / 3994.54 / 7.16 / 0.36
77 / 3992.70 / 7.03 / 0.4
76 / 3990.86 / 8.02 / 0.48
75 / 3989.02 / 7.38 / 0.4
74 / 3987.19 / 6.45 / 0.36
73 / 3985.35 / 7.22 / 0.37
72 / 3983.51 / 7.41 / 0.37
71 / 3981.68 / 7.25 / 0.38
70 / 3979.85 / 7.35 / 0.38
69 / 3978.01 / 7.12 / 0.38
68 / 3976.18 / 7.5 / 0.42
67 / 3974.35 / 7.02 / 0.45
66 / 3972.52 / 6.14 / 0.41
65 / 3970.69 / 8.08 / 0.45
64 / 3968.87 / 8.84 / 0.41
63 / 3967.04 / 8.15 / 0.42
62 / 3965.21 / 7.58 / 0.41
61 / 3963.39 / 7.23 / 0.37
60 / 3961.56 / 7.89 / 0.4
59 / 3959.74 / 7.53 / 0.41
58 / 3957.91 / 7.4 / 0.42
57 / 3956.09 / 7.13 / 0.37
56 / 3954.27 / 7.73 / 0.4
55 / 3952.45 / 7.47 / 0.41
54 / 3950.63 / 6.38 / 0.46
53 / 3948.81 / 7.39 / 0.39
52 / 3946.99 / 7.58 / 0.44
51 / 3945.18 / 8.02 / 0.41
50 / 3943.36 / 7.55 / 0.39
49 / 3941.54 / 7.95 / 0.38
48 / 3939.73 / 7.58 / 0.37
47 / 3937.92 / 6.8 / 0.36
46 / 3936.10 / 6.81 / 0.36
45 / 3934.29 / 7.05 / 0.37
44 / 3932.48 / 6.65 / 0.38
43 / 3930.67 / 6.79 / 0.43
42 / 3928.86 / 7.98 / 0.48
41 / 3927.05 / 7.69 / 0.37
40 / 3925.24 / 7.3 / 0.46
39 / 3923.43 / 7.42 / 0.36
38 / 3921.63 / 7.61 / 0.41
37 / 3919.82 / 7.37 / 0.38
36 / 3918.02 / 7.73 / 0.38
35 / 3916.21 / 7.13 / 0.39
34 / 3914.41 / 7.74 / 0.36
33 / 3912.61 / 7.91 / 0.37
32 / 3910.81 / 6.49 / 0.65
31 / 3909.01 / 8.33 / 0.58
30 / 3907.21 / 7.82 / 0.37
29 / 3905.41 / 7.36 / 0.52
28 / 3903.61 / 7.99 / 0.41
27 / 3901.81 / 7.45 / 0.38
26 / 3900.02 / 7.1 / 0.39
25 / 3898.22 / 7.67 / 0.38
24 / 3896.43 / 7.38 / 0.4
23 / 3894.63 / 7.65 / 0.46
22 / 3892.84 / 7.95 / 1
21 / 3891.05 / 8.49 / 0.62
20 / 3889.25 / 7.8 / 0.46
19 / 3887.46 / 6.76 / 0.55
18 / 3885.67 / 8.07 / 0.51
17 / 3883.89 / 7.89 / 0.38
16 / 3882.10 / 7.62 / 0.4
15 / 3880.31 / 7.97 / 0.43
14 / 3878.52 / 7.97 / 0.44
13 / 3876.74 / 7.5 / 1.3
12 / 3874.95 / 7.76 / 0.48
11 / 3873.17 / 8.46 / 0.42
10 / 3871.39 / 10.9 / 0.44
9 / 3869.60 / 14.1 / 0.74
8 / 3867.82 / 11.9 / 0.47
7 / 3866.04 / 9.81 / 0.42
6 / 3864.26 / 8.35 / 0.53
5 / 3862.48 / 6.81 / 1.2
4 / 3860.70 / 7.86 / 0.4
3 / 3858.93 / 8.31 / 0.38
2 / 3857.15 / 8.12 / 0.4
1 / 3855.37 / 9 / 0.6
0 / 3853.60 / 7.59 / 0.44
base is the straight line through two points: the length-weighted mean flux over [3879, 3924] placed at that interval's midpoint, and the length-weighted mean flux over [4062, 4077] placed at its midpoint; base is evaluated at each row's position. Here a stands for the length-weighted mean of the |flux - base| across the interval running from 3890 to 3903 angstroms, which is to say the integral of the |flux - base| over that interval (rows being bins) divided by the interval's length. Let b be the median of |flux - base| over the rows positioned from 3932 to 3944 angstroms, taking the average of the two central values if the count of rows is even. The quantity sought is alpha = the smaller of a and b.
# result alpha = 0.308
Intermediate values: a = 0.31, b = 0.53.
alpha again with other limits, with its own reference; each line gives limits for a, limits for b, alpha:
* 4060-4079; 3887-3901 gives 0.282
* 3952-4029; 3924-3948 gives 0.391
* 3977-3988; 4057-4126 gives 0.301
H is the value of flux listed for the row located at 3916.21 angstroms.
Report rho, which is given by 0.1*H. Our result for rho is 0.71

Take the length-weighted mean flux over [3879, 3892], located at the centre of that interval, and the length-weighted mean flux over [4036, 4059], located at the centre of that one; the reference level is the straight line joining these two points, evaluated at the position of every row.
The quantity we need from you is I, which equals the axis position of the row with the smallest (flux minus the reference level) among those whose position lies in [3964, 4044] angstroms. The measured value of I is 4020.37 angstroms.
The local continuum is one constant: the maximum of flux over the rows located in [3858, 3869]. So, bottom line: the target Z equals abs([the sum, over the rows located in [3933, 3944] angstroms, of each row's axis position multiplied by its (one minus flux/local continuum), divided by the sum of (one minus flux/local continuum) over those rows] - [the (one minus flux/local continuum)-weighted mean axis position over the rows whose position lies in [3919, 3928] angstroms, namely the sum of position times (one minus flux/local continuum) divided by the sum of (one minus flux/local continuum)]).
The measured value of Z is 15.2 angstroms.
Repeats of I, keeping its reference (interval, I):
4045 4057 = 4046.38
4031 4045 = 4035.21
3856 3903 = 3862.48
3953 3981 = 3972.52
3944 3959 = 3950.63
